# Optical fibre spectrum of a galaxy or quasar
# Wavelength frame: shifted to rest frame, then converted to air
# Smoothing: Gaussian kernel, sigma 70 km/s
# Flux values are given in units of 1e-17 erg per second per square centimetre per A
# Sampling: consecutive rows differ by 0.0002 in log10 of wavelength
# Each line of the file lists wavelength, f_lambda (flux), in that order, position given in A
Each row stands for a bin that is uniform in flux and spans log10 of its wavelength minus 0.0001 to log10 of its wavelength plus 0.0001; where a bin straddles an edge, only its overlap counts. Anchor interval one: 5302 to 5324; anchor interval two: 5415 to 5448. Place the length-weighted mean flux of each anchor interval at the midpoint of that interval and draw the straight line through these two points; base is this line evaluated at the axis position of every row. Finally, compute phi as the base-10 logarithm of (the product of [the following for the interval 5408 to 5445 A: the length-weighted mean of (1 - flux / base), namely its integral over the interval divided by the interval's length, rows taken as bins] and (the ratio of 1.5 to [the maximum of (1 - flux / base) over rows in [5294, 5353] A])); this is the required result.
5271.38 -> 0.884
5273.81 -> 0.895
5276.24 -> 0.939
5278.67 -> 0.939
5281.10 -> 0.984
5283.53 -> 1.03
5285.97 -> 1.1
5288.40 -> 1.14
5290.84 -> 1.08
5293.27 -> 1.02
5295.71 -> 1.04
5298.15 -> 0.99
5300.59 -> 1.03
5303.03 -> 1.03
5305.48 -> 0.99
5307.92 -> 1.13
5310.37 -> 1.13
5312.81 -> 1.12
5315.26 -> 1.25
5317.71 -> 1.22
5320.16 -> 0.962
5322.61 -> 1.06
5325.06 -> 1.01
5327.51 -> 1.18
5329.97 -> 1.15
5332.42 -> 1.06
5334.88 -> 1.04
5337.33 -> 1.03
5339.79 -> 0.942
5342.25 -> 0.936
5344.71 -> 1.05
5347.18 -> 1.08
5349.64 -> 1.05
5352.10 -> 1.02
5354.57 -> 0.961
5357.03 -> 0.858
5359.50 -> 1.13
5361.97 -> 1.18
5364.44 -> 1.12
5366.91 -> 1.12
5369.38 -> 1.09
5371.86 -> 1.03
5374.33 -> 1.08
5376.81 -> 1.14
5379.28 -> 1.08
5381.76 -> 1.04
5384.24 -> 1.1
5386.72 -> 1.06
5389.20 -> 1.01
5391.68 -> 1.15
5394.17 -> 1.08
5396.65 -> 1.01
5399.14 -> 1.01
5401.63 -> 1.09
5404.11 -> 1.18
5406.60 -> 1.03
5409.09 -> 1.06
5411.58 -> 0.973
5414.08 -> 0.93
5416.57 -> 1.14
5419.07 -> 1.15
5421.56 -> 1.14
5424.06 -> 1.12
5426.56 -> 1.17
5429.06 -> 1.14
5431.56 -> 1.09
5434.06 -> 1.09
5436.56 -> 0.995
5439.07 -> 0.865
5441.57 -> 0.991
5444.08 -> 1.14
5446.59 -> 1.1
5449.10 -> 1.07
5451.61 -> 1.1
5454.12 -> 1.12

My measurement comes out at -0.7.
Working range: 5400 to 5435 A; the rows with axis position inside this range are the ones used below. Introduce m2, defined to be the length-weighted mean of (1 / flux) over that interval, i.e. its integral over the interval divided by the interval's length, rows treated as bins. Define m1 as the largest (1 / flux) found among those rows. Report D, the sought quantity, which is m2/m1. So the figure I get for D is 0.86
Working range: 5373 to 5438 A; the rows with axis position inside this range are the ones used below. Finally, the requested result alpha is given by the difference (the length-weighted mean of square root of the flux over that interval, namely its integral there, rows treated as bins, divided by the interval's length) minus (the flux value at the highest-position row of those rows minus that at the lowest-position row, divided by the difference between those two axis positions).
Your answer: 1.04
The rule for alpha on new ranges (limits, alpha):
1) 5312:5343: 1.04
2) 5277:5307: 1.01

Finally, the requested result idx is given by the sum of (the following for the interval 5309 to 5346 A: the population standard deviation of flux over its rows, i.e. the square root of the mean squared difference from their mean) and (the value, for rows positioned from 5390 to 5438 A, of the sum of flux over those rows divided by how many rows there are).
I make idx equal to 1.175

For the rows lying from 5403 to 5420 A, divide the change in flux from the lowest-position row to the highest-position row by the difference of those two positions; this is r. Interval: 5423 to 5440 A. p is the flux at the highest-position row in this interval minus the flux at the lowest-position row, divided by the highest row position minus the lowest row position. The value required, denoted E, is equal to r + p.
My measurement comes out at -0.019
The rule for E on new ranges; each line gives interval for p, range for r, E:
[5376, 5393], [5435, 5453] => 0.008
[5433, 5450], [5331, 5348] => 0.000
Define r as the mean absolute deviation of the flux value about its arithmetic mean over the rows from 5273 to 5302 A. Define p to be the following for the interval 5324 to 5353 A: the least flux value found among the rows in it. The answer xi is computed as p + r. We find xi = 0.99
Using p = 0.936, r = 0.055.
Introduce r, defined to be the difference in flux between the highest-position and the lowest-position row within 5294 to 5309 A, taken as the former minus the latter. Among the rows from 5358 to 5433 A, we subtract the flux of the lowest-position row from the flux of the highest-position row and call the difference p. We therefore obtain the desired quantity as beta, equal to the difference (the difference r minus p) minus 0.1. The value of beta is 0.030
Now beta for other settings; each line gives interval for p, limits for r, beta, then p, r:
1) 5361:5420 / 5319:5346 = 0.018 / -0.03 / 0.09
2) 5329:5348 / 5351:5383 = -0.010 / -0.07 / 0.02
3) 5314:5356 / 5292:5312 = 0.299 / -0.29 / 0.11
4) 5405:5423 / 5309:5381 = -0.260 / 0.11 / -0.05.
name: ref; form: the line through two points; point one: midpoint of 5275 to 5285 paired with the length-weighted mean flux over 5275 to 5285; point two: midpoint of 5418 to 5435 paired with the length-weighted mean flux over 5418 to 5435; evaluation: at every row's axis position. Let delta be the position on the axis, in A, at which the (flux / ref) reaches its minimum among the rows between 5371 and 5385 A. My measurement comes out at 5371.86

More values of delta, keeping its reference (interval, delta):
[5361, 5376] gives 5371.86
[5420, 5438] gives 5436.56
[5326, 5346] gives 5342.25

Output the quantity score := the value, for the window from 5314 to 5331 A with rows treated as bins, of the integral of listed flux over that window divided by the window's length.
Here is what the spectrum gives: 1.12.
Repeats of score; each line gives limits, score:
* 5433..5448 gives 1.03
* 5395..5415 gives 1.04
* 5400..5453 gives 1.07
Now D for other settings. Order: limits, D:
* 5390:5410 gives 0.94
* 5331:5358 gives 0.86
